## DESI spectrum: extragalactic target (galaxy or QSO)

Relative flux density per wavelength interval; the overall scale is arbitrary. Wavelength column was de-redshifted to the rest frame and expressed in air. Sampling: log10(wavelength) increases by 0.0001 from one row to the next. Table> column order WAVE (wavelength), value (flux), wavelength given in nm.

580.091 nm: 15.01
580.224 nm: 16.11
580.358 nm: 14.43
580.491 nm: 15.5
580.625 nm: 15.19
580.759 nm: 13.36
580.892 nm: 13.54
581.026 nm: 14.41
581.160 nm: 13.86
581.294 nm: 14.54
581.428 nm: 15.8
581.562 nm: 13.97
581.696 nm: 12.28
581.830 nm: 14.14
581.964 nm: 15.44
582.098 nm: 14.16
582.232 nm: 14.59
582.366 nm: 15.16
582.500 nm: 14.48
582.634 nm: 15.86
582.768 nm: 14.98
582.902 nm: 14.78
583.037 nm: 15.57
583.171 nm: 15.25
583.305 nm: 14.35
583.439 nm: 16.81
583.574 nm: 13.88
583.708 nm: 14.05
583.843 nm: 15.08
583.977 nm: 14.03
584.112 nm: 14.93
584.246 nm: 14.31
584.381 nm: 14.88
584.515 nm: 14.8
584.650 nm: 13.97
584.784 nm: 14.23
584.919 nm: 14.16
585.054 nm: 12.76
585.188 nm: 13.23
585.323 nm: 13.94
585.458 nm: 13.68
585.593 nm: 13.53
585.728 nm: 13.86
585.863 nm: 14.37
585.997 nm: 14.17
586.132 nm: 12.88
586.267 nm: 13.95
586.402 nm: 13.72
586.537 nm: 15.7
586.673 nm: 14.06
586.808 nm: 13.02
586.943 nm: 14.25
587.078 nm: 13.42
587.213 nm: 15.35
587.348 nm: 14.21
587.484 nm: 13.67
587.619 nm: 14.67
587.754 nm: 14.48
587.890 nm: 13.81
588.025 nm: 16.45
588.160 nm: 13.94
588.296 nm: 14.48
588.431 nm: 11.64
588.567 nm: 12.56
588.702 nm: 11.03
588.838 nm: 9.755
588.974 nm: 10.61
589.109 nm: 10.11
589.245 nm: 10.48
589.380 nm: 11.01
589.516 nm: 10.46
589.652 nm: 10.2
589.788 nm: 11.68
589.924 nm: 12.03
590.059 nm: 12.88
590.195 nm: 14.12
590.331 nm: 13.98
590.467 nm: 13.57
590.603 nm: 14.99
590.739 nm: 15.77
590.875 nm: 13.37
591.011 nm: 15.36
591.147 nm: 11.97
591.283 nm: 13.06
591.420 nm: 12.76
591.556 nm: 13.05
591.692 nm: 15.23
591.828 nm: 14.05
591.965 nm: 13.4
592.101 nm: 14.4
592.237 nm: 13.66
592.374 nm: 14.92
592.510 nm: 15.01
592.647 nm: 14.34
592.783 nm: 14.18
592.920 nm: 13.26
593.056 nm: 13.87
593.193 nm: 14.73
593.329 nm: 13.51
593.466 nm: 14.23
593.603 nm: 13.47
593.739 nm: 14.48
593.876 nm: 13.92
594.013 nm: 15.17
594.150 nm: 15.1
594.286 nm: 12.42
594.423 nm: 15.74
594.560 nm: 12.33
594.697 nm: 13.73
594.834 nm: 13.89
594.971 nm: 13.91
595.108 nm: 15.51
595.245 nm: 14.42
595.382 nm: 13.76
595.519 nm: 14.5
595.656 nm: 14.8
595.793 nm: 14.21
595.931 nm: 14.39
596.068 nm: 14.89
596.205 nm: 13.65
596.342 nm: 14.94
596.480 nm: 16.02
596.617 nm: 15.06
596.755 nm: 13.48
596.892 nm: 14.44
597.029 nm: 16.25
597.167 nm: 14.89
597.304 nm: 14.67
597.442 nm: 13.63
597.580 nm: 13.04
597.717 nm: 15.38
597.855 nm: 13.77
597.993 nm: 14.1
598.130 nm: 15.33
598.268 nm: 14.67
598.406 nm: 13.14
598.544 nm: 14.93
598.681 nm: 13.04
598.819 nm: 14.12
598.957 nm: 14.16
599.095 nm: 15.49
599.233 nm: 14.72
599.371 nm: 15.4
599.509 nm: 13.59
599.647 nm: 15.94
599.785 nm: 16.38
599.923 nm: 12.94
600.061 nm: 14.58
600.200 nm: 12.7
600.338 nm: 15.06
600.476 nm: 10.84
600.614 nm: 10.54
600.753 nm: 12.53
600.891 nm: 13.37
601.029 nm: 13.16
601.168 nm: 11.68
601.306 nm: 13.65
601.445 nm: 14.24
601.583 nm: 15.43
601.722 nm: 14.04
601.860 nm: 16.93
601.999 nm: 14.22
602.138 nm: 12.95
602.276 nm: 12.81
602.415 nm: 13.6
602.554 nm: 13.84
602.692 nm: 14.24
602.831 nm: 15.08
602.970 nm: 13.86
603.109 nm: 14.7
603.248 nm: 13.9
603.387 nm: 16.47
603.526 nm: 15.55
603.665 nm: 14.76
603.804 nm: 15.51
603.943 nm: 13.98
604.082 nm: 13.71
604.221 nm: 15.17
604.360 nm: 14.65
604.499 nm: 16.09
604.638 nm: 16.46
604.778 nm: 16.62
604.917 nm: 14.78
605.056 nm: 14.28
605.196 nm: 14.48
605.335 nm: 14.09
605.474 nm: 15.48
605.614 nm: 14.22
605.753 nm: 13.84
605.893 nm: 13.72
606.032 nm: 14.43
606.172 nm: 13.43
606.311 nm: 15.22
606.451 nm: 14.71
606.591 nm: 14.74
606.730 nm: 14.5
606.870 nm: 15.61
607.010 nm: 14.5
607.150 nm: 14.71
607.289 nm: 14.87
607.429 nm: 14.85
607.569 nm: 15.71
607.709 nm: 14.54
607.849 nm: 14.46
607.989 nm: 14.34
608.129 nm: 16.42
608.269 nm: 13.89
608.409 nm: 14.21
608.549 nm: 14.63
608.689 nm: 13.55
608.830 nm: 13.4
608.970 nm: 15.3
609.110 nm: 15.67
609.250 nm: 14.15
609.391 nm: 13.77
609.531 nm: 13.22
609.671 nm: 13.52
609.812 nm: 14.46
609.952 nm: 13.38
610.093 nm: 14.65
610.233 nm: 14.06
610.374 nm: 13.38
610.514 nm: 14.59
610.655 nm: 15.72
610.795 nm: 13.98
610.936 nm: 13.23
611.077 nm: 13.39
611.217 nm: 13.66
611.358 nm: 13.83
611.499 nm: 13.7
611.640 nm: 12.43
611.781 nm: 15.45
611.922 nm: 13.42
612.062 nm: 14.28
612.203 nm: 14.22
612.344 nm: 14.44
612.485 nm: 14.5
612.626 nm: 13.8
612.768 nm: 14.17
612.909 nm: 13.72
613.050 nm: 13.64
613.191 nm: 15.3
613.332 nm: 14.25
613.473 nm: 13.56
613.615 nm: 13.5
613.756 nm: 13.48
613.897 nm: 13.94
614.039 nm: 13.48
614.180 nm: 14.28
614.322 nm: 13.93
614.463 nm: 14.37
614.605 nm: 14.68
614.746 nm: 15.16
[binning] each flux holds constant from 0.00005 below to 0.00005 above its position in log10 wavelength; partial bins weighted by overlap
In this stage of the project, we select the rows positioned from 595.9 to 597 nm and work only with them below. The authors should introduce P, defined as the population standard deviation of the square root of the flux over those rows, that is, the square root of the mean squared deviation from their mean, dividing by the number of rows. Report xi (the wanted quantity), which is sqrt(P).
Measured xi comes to 0.32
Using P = 0.100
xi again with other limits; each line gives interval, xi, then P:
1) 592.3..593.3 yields 0.28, 0.077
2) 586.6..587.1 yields 0.26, 0.067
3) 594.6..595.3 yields 0.29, 0.085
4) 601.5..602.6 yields 0.41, 0.166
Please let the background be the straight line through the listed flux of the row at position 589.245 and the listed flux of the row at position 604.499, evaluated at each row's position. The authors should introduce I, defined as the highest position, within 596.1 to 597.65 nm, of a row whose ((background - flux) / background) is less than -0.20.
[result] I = 597.029 nm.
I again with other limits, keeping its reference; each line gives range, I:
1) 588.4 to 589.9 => 588.567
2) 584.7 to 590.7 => 590.603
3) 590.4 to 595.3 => 595.108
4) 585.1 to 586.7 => 586.673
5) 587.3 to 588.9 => 588.567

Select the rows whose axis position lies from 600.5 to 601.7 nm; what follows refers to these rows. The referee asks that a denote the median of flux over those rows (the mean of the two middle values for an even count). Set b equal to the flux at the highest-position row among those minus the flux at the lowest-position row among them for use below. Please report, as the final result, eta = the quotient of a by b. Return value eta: 3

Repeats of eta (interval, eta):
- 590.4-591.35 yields -27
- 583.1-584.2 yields -46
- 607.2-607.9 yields -36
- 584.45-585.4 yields -16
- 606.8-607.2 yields -16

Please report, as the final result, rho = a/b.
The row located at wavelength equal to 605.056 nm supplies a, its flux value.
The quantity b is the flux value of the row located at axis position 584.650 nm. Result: 1.02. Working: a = 14.28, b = 13.97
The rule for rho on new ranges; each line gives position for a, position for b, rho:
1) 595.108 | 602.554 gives 1.12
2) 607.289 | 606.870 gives 0.95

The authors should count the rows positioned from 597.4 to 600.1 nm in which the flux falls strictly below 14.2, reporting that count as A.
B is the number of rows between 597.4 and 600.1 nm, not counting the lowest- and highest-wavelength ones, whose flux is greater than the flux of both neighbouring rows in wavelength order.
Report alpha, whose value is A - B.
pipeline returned 4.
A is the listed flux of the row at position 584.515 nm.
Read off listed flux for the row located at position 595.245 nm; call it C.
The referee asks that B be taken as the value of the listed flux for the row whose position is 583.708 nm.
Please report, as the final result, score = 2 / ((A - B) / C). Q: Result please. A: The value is 38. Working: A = 14.8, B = 14.05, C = 14.42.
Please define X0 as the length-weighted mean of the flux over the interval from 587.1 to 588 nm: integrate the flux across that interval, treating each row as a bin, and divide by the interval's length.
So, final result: 14.4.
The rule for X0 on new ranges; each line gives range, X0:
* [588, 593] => 13.1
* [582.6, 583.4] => 15.2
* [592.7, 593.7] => 13.9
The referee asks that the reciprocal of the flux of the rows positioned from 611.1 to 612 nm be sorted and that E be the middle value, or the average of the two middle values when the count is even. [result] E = 0.0731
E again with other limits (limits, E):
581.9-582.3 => 0.0685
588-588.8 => 0.0757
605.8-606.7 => 0.0686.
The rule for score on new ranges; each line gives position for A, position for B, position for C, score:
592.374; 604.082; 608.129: 27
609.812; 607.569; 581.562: -22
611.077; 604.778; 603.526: -10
